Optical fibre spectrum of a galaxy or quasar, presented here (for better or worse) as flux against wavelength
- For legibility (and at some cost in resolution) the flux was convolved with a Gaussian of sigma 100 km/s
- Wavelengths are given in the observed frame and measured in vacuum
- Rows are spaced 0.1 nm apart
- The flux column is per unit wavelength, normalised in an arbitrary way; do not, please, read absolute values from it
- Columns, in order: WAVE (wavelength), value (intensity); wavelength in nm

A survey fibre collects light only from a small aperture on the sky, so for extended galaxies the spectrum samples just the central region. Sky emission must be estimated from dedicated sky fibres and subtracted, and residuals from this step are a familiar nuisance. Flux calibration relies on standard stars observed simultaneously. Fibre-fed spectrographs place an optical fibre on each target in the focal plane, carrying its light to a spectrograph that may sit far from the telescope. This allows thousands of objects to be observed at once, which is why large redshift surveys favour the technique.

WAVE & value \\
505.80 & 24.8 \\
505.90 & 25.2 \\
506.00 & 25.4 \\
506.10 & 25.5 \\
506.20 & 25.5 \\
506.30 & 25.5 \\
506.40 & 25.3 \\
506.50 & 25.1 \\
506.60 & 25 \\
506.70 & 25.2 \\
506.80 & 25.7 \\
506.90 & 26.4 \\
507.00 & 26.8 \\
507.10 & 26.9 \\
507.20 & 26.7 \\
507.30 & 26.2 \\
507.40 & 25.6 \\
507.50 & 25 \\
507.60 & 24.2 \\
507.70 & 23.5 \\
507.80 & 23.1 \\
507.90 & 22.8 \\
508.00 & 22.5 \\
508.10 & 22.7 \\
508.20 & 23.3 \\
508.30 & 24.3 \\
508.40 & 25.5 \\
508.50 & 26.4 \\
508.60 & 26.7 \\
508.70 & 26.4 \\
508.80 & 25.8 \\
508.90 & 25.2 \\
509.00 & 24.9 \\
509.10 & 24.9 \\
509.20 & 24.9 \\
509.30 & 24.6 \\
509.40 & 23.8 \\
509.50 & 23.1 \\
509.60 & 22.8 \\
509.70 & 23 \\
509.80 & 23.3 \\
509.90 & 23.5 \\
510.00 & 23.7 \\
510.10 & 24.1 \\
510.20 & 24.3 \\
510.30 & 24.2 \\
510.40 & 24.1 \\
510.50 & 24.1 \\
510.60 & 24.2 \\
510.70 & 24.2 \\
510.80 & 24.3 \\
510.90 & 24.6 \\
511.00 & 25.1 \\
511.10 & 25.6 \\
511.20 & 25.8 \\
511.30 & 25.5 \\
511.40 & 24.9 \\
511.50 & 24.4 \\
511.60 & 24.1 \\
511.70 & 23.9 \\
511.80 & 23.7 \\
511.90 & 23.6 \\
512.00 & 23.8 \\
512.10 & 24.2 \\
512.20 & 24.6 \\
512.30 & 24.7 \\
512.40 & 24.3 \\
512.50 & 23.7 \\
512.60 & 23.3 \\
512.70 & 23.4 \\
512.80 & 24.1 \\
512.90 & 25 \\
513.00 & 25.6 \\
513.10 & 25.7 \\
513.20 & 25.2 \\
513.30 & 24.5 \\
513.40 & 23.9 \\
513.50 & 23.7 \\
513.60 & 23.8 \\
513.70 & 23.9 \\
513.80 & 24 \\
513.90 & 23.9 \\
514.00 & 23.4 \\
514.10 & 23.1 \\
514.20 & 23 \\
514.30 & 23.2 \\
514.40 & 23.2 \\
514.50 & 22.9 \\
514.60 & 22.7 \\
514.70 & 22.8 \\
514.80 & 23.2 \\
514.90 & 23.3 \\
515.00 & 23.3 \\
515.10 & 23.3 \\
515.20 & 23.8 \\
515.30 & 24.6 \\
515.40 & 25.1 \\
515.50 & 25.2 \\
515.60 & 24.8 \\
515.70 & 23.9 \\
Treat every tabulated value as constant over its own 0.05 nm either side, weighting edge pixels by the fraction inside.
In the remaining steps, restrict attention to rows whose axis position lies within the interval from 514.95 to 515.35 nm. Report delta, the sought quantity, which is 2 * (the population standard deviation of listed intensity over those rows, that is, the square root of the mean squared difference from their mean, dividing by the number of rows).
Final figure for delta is 1.1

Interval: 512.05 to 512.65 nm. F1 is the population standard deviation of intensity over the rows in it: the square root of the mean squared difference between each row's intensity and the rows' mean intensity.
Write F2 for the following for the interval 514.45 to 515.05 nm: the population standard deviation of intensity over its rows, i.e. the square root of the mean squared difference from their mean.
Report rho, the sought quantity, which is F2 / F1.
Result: 0.5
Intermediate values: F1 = 0.49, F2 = 0.2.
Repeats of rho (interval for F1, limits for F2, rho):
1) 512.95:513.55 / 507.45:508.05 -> 1.1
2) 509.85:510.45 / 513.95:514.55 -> 0.6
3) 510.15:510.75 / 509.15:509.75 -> 11.8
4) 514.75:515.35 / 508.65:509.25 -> 1.1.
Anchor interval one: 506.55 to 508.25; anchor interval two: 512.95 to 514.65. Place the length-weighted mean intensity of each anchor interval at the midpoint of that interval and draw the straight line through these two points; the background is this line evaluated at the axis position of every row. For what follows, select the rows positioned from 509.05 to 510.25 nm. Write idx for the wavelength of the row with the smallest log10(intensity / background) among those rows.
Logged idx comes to 509.60 nm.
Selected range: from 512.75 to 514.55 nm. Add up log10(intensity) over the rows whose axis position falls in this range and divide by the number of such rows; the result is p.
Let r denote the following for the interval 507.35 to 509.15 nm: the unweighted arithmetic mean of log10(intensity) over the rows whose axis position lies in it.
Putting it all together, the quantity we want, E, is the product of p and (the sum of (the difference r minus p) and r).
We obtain 1.933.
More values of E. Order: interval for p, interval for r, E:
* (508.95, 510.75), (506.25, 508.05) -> 1.956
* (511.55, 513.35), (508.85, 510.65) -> 1.906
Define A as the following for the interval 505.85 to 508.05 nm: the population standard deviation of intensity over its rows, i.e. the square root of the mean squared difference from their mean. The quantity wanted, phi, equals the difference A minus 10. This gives -8.8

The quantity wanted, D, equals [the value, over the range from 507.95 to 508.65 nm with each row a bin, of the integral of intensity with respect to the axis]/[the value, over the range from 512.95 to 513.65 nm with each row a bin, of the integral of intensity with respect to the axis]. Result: 0.99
